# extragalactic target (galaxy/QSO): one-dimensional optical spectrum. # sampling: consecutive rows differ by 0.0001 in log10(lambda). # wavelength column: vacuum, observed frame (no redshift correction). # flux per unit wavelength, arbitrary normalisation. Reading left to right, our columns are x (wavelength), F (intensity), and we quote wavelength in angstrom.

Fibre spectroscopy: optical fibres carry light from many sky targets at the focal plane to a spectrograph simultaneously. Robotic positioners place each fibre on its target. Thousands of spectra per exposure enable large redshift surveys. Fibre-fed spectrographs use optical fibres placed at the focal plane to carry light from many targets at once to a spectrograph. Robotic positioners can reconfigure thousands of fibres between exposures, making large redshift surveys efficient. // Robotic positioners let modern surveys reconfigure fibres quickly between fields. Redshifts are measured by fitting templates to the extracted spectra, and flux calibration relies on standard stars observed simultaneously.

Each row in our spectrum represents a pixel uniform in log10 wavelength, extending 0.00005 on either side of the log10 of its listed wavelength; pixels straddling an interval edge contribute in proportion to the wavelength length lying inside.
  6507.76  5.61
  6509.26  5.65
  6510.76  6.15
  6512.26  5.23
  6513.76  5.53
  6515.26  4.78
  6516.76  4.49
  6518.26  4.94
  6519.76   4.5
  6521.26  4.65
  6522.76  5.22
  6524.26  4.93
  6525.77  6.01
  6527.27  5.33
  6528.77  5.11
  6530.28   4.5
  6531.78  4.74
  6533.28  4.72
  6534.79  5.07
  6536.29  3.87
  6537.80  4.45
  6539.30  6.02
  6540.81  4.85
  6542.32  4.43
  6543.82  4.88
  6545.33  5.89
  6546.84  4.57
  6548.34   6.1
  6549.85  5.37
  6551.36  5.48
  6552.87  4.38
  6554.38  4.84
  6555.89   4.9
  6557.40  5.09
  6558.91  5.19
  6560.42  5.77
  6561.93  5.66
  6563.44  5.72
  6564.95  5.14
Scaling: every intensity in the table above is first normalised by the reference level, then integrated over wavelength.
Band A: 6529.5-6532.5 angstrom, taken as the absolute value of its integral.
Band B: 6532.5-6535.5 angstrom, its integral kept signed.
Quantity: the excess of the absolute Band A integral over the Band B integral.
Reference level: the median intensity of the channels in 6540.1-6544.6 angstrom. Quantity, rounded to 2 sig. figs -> -0.17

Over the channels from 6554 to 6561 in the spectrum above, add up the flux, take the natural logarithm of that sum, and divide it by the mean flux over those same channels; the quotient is 0.630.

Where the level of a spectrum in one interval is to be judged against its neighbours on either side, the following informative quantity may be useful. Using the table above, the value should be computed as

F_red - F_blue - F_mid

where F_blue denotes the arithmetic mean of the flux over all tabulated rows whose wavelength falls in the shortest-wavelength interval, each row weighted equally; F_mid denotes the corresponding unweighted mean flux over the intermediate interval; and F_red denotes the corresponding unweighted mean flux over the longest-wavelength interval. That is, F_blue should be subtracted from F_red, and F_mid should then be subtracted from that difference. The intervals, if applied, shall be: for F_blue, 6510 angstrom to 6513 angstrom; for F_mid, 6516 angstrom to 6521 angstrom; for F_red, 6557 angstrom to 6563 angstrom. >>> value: -4.9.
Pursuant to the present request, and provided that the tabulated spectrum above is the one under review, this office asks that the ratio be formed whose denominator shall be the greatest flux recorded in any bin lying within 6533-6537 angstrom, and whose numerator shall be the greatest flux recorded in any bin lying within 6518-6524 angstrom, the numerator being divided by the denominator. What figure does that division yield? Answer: 1.03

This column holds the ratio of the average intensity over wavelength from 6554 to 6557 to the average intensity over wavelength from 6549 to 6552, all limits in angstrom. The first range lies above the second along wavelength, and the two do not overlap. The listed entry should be 0.90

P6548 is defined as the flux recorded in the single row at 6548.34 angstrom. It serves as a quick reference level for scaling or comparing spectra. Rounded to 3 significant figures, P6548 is 6.10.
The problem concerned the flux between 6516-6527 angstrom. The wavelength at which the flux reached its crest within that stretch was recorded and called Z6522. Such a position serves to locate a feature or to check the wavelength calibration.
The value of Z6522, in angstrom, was 6525.77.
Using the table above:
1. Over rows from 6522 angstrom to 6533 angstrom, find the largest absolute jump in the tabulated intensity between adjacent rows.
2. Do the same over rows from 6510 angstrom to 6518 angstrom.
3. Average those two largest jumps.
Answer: 1.00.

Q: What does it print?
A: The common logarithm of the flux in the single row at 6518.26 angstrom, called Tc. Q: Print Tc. 0.694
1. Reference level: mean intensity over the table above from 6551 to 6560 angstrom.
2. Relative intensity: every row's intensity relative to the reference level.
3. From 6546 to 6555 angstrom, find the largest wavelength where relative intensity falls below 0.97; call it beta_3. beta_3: 6552.87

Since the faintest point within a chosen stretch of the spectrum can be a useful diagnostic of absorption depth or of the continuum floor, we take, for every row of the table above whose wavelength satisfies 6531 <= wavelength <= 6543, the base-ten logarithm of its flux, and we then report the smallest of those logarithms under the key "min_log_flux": 0.588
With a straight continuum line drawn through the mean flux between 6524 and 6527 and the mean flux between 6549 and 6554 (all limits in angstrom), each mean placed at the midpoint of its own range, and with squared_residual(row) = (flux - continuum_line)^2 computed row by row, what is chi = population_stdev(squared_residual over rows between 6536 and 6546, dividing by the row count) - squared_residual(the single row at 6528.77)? 0.5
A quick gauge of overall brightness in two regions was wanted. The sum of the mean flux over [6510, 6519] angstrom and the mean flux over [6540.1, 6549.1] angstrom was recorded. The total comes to 10.3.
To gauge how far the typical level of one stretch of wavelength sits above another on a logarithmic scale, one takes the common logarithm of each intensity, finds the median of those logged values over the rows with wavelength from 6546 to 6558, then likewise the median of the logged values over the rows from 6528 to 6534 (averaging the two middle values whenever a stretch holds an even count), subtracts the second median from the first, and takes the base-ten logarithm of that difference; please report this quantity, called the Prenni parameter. -1.6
